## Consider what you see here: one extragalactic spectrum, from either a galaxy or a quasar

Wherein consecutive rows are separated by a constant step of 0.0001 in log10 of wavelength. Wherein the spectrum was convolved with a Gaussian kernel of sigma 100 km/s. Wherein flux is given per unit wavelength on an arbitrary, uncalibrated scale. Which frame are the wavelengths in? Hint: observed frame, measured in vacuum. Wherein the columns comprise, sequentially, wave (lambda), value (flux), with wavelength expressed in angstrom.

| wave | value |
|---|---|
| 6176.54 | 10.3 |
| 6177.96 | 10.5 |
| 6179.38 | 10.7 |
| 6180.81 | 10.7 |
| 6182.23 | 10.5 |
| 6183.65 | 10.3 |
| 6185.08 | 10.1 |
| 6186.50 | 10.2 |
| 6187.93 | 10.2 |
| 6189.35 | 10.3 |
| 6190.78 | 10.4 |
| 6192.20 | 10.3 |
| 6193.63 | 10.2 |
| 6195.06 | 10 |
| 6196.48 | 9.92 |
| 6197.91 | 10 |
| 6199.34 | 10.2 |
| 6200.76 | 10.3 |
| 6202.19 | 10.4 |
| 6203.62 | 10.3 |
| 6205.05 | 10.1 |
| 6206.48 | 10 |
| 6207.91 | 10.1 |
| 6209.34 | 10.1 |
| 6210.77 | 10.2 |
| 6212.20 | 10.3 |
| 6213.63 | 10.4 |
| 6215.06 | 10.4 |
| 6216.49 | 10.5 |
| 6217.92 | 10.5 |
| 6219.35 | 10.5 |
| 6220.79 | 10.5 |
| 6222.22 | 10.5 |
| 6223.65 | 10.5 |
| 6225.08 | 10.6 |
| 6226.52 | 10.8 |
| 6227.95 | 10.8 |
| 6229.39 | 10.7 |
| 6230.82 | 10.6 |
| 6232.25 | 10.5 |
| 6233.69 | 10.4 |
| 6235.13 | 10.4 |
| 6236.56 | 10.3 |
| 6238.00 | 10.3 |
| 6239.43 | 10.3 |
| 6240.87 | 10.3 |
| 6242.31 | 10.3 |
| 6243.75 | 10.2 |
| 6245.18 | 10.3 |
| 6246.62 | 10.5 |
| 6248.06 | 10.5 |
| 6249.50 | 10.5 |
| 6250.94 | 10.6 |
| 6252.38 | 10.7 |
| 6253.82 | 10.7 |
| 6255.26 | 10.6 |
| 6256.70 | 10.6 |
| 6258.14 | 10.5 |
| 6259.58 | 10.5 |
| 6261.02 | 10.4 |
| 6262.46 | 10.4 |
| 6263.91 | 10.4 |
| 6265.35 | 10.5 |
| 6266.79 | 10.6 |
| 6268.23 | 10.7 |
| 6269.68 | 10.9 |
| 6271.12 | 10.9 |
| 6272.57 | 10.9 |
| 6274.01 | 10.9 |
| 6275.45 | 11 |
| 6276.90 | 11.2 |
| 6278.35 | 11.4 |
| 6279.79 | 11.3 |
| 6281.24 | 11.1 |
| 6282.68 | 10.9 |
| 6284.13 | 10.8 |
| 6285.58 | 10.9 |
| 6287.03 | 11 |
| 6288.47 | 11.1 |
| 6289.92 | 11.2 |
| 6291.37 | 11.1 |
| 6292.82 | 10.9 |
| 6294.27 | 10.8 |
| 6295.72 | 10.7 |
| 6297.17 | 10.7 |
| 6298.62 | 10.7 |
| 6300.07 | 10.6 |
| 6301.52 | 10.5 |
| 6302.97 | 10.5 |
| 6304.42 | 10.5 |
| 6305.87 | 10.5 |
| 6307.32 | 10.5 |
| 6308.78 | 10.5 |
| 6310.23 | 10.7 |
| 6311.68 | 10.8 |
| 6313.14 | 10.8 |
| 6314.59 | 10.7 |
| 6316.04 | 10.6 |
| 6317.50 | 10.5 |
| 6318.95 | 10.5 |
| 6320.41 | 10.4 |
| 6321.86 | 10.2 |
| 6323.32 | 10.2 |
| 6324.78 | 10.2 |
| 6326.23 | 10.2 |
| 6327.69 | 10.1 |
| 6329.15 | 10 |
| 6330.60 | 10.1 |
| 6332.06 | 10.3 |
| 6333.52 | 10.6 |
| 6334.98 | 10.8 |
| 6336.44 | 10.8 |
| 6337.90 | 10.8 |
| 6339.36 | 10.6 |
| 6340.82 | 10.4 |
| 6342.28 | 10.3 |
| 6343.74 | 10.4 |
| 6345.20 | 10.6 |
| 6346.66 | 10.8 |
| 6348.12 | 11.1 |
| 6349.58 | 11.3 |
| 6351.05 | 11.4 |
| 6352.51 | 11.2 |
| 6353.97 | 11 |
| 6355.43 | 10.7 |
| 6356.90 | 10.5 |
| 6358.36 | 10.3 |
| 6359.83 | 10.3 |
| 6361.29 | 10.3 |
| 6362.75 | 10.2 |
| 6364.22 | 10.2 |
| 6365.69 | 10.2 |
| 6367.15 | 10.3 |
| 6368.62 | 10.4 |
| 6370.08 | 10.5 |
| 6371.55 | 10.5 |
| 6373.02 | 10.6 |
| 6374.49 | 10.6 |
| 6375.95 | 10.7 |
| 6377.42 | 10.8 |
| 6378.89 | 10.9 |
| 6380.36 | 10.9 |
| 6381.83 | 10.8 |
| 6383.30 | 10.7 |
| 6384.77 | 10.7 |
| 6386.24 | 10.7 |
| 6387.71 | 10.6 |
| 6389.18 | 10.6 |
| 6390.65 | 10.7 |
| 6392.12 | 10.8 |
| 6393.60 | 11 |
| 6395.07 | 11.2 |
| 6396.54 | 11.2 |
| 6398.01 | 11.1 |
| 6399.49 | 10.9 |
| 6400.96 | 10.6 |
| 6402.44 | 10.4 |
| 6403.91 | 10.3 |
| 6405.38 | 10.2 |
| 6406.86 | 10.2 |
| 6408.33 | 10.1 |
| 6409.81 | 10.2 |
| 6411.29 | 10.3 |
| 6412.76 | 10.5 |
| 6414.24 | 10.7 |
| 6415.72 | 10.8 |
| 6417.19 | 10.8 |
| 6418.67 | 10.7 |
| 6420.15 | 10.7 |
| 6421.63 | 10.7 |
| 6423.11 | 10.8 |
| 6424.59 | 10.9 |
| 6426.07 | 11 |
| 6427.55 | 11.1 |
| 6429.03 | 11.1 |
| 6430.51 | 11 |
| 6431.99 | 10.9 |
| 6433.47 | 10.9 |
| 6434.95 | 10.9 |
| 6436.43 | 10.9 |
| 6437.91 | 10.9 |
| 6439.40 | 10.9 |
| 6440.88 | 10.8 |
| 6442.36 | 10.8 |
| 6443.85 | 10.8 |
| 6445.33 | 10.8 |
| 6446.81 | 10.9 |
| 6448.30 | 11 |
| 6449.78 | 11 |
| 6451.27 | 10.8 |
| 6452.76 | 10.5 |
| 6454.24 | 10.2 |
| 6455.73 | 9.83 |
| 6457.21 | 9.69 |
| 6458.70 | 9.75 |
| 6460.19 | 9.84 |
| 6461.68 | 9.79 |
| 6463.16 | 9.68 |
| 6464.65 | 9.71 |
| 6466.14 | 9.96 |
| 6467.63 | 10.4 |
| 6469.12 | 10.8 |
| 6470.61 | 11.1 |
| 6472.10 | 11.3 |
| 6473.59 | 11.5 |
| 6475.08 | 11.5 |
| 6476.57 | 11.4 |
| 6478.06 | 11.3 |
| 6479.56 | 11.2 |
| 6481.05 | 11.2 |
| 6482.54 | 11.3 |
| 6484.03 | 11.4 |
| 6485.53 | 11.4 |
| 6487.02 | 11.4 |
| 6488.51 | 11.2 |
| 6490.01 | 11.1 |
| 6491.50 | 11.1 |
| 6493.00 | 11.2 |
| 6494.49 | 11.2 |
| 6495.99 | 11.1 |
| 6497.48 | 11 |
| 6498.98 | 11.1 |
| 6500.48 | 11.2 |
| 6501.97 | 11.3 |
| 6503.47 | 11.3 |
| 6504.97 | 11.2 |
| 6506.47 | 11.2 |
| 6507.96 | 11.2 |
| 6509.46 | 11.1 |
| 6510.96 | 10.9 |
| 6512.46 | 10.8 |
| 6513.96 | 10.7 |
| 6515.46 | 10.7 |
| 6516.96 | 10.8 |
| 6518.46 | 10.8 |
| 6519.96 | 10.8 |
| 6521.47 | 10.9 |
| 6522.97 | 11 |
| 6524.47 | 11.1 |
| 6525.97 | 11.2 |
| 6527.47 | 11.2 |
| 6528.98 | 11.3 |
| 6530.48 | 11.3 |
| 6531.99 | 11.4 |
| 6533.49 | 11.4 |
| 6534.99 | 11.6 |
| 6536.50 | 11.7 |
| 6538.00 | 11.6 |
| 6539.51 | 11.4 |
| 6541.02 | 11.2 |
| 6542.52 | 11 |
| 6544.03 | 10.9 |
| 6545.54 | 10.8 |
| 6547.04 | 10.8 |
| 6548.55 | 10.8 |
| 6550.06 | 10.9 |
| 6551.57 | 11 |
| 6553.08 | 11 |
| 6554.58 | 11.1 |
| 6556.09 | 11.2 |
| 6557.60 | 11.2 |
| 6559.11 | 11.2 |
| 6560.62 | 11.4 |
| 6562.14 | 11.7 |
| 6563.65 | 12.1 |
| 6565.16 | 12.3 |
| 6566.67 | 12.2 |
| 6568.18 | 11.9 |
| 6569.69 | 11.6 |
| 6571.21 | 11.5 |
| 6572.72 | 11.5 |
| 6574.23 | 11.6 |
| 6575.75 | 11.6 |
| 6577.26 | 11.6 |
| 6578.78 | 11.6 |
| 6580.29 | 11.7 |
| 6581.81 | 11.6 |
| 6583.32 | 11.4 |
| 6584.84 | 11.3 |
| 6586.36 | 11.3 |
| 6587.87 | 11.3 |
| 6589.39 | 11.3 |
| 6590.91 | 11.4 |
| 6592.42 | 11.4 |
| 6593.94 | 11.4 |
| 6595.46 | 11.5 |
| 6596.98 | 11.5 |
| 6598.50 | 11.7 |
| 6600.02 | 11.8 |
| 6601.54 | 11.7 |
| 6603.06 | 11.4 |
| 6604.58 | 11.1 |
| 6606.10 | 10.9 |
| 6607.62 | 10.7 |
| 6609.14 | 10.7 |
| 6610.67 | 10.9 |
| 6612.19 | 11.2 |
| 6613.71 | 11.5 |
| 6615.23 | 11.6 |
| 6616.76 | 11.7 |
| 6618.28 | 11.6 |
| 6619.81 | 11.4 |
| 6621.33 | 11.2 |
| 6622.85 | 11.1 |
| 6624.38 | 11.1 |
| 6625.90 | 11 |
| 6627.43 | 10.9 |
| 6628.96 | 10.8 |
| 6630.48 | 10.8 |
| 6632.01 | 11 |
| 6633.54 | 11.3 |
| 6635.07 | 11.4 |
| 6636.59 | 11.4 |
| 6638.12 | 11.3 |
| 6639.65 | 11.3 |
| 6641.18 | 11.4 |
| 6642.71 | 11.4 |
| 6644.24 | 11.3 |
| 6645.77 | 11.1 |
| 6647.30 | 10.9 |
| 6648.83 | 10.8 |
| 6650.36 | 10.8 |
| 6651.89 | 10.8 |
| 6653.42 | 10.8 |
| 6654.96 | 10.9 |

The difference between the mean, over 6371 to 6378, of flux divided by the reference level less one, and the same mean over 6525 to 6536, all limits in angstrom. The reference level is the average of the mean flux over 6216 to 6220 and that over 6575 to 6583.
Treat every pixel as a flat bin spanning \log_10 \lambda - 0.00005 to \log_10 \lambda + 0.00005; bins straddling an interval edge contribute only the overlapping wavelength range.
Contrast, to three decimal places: -0.064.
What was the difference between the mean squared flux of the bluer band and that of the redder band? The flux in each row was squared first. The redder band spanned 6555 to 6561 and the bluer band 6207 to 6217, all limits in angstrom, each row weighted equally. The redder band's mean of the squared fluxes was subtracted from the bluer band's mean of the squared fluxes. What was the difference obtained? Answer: -21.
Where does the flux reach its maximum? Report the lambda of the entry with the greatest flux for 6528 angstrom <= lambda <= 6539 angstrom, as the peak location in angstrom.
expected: 6536.50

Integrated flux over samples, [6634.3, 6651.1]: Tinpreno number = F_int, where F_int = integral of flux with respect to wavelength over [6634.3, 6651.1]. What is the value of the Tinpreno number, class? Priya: 188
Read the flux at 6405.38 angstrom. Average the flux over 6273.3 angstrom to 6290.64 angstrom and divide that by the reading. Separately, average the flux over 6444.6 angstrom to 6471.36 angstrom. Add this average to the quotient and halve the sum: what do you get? 5.70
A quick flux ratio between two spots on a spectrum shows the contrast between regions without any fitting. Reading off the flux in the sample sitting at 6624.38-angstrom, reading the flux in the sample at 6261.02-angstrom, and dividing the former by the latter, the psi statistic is 1.07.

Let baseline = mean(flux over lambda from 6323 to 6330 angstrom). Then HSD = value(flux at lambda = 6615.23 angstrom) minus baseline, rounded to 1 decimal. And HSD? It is 1.5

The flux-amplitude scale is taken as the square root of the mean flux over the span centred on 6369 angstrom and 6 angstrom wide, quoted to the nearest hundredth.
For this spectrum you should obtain 3.23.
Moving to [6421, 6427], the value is 3.29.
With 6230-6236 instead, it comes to 3.24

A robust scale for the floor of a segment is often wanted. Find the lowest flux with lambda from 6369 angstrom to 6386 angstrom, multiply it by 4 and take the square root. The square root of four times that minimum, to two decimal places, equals 6.48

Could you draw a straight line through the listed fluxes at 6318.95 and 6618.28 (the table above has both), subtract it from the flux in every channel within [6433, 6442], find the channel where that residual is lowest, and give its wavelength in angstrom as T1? 6440.88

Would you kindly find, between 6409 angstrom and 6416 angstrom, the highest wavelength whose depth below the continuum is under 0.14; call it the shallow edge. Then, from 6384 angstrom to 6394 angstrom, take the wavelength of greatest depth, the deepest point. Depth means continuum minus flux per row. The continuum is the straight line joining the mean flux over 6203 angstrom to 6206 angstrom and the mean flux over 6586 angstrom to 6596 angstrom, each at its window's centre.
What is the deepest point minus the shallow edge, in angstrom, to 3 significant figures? -26.5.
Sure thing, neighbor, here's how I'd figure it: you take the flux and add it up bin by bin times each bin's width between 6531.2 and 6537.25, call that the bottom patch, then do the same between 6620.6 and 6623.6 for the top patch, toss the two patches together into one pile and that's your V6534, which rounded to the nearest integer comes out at 103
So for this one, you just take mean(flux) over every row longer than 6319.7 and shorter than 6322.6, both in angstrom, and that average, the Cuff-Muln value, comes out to 10.3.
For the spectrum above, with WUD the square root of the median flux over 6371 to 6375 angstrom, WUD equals 3.26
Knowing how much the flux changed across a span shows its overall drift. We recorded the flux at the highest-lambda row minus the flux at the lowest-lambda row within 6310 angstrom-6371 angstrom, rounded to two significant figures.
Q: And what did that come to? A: -0.20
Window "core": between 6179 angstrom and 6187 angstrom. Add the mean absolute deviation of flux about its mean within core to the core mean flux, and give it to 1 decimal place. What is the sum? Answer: 10.6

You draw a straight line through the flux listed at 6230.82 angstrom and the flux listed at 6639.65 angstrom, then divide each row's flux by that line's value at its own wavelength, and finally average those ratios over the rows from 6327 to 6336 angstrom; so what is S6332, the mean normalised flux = 0.96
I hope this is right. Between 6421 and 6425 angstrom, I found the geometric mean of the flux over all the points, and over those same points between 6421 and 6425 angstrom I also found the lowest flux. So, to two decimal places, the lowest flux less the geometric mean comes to -0.10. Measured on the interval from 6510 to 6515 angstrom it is -0.10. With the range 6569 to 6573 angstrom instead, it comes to -0.03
